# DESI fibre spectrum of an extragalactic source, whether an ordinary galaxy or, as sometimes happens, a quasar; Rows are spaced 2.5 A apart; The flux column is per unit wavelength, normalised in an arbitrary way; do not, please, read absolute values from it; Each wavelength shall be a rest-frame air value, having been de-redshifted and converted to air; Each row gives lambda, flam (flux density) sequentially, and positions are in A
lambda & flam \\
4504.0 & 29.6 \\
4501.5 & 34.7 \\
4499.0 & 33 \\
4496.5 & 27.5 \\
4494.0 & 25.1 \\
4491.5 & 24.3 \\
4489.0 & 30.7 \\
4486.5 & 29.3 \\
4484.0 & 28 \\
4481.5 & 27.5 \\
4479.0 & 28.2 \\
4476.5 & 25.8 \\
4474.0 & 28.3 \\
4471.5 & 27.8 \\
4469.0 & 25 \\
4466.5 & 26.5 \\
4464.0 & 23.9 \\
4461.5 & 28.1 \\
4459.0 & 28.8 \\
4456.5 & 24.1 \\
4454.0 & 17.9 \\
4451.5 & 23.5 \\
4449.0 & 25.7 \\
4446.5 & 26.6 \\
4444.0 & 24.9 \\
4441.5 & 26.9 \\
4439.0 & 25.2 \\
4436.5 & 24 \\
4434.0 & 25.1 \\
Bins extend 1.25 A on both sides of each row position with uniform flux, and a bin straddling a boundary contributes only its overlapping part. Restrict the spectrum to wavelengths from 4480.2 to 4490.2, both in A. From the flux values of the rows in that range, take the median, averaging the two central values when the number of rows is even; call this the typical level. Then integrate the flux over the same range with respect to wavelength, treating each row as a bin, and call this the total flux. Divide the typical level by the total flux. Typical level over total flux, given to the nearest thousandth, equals 0.099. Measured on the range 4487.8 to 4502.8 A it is 0.066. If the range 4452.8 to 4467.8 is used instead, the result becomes 0.068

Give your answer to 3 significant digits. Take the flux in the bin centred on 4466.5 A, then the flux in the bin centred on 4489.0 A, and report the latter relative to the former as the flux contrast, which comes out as 1.16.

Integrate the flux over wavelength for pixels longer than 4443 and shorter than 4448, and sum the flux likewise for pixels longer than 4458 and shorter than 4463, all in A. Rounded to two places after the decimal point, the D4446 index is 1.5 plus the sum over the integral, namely 1.94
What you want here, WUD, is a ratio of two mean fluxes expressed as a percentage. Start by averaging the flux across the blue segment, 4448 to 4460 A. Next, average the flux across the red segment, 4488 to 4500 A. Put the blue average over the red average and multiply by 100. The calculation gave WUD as 85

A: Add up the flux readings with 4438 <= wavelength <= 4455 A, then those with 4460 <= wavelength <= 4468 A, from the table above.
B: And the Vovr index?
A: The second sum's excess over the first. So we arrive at -92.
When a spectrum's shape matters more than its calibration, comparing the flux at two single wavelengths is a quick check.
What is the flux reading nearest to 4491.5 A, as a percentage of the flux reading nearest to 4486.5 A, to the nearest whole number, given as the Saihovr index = 83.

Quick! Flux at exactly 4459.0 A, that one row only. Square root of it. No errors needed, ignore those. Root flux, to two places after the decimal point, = 5.37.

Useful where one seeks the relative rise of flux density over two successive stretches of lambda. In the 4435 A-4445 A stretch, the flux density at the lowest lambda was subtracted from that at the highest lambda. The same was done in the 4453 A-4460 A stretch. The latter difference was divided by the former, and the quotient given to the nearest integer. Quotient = 12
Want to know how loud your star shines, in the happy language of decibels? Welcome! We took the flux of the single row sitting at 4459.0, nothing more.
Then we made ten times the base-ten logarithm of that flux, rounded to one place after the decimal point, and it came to 14.6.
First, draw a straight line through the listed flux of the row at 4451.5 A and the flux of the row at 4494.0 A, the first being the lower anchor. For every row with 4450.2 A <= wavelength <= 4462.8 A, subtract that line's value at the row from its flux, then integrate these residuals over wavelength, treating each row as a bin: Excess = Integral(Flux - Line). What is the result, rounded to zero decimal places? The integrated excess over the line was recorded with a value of 10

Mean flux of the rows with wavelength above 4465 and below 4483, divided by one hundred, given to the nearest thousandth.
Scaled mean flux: 0.270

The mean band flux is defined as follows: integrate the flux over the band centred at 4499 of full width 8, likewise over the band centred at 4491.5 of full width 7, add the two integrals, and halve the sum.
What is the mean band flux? 219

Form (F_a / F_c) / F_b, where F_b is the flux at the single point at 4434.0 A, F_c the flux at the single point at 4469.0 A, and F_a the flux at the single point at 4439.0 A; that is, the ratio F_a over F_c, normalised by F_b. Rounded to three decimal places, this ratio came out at 0.040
